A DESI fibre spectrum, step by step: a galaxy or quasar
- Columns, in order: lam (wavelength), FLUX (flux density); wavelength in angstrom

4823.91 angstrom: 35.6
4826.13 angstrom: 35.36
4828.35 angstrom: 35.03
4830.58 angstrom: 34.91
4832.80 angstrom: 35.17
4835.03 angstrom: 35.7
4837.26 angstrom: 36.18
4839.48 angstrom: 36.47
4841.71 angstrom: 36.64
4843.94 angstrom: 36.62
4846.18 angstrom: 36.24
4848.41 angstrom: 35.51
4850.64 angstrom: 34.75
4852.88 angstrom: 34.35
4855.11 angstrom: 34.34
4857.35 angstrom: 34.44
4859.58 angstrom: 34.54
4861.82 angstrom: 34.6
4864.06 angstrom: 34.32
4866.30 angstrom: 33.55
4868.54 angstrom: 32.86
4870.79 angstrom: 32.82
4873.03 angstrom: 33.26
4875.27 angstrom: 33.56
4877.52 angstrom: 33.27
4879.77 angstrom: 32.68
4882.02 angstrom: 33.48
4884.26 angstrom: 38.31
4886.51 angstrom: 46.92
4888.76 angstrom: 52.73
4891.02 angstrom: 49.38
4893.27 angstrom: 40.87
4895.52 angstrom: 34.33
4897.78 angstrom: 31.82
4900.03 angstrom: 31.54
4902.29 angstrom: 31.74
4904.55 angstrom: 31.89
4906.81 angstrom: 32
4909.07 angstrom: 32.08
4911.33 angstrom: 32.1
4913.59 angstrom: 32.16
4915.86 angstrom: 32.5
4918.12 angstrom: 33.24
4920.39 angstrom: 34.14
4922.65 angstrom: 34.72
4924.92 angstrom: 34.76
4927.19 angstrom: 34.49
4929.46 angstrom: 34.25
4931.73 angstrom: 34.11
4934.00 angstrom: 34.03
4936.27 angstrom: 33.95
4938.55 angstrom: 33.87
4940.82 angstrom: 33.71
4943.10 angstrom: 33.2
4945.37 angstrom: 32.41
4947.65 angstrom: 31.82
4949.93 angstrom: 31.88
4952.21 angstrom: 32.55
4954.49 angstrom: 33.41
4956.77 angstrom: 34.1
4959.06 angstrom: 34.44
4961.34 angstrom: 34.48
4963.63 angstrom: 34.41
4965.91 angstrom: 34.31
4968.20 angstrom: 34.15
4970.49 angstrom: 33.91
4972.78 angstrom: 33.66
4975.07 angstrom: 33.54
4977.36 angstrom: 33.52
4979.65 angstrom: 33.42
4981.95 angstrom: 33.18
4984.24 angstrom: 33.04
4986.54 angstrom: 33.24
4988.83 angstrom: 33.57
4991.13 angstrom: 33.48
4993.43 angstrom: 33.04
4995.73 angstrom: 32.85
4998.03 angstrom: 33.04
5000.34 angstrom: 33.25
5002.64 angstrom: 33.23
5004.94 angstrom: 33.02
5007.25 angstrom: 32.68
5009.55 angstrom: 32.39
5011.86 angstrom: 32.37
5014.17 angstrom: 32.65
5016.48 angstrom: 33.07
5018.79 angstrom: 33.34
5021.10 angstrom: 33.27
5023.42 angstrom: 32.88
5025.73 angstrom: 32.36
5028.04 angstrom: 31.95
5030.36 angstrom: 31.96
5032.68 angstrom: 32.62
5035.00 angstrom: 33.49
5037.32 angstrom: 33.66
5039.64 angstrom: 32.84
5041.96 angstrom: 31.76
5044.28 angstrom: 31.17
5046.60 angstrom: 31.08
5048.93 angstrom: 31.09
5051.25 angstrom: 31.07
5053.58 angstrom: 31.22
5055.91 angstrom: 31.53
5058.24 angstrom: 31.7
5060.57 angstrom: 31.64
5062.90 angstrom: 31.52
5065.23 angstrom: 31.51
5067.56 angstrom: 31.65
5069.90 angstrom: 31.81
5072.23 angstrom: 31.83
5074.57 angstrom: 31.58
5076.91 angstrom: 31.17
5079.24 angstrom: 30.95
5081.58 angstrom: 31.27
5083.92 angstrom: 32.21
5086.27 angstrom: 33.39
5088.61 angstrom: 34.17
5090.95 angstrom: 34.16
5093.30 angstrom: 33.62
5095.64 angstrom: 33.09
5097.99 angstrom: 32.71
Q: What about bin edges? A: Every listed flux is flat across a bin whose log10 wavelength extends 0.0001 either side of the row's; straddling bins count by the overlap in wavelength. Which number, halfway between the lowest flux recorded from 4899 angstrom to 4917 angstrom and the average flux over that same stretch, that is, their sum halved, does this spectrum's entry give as 31.8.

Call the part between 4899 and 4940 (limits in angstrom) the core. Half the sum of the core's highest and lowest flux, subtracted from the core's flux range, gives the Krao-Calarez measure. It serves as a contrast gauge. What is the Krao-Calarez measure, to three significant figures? -29.9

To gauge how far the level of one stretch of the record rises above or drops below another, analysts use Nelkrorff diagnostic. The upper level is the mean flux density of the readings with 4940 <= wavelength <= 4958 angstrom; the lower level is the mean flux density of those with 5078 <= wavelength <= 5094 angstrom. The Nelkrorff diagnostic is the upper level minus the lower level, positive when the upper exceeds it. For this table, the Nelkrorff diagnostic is 0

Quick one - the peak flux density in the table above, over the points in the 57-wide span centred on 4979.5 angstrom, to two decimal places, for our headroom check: 34.48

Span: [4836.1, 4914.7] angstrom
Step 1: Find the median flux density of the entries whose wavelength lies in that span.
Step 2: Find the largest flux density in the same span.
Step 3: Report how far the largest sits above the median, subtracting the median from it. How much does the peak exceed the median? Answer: 18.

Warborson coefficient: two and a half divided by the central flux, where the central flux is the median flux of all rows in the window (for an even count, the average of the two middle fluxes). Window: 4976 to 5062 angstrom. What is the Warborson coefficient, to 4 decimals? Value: 0.0761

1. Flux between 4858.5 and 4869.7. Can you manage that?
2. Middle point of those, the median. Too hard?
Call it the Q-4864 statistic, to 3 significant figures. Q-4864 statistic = 34.3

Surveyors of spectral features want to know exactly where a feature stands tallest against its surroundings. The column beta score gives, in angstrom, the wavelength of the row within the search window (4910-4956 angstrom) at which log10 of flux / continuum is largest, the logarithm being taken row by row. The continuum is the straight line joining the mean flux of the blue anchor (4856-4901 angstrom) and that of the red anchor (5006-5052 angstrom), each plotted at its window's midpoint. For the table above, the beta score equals 4924.92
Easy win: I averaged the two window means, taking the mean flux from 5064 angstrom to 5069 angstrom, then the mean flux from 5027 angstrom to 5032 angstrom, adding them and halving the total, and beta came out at 31.8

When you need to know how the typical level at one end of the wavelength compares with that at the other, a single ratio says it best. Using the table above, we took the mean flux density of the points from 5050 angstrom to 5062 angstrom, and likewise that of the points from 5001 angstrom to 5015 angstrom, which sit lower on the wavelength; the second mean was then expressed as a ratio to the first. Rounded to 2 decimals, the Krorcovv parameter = 1.04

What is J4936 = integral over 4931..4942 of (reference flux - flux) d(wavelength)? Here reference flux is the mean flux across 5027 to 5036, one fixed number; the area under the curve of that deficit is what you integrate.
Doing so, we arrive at -16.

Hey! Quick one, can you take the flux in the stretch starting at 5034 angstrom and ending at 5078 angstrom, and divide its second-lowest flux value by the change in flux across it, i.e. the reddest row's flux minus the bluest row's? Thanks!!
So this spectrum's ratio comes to -13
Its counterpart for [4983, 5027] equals -48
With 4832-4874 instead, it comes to -17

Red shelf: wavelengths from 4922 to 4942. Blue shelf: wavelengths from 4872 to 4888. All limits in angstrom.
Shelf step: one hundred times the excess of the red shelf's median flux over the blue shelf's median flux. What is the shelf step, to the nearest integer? 63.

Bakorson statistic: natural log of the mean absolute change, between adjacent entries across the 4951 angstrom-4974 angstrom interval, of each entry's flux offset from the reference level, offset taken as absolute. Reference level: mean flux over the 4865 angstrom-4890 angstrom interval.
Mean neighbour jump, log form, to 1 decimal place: -1.2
